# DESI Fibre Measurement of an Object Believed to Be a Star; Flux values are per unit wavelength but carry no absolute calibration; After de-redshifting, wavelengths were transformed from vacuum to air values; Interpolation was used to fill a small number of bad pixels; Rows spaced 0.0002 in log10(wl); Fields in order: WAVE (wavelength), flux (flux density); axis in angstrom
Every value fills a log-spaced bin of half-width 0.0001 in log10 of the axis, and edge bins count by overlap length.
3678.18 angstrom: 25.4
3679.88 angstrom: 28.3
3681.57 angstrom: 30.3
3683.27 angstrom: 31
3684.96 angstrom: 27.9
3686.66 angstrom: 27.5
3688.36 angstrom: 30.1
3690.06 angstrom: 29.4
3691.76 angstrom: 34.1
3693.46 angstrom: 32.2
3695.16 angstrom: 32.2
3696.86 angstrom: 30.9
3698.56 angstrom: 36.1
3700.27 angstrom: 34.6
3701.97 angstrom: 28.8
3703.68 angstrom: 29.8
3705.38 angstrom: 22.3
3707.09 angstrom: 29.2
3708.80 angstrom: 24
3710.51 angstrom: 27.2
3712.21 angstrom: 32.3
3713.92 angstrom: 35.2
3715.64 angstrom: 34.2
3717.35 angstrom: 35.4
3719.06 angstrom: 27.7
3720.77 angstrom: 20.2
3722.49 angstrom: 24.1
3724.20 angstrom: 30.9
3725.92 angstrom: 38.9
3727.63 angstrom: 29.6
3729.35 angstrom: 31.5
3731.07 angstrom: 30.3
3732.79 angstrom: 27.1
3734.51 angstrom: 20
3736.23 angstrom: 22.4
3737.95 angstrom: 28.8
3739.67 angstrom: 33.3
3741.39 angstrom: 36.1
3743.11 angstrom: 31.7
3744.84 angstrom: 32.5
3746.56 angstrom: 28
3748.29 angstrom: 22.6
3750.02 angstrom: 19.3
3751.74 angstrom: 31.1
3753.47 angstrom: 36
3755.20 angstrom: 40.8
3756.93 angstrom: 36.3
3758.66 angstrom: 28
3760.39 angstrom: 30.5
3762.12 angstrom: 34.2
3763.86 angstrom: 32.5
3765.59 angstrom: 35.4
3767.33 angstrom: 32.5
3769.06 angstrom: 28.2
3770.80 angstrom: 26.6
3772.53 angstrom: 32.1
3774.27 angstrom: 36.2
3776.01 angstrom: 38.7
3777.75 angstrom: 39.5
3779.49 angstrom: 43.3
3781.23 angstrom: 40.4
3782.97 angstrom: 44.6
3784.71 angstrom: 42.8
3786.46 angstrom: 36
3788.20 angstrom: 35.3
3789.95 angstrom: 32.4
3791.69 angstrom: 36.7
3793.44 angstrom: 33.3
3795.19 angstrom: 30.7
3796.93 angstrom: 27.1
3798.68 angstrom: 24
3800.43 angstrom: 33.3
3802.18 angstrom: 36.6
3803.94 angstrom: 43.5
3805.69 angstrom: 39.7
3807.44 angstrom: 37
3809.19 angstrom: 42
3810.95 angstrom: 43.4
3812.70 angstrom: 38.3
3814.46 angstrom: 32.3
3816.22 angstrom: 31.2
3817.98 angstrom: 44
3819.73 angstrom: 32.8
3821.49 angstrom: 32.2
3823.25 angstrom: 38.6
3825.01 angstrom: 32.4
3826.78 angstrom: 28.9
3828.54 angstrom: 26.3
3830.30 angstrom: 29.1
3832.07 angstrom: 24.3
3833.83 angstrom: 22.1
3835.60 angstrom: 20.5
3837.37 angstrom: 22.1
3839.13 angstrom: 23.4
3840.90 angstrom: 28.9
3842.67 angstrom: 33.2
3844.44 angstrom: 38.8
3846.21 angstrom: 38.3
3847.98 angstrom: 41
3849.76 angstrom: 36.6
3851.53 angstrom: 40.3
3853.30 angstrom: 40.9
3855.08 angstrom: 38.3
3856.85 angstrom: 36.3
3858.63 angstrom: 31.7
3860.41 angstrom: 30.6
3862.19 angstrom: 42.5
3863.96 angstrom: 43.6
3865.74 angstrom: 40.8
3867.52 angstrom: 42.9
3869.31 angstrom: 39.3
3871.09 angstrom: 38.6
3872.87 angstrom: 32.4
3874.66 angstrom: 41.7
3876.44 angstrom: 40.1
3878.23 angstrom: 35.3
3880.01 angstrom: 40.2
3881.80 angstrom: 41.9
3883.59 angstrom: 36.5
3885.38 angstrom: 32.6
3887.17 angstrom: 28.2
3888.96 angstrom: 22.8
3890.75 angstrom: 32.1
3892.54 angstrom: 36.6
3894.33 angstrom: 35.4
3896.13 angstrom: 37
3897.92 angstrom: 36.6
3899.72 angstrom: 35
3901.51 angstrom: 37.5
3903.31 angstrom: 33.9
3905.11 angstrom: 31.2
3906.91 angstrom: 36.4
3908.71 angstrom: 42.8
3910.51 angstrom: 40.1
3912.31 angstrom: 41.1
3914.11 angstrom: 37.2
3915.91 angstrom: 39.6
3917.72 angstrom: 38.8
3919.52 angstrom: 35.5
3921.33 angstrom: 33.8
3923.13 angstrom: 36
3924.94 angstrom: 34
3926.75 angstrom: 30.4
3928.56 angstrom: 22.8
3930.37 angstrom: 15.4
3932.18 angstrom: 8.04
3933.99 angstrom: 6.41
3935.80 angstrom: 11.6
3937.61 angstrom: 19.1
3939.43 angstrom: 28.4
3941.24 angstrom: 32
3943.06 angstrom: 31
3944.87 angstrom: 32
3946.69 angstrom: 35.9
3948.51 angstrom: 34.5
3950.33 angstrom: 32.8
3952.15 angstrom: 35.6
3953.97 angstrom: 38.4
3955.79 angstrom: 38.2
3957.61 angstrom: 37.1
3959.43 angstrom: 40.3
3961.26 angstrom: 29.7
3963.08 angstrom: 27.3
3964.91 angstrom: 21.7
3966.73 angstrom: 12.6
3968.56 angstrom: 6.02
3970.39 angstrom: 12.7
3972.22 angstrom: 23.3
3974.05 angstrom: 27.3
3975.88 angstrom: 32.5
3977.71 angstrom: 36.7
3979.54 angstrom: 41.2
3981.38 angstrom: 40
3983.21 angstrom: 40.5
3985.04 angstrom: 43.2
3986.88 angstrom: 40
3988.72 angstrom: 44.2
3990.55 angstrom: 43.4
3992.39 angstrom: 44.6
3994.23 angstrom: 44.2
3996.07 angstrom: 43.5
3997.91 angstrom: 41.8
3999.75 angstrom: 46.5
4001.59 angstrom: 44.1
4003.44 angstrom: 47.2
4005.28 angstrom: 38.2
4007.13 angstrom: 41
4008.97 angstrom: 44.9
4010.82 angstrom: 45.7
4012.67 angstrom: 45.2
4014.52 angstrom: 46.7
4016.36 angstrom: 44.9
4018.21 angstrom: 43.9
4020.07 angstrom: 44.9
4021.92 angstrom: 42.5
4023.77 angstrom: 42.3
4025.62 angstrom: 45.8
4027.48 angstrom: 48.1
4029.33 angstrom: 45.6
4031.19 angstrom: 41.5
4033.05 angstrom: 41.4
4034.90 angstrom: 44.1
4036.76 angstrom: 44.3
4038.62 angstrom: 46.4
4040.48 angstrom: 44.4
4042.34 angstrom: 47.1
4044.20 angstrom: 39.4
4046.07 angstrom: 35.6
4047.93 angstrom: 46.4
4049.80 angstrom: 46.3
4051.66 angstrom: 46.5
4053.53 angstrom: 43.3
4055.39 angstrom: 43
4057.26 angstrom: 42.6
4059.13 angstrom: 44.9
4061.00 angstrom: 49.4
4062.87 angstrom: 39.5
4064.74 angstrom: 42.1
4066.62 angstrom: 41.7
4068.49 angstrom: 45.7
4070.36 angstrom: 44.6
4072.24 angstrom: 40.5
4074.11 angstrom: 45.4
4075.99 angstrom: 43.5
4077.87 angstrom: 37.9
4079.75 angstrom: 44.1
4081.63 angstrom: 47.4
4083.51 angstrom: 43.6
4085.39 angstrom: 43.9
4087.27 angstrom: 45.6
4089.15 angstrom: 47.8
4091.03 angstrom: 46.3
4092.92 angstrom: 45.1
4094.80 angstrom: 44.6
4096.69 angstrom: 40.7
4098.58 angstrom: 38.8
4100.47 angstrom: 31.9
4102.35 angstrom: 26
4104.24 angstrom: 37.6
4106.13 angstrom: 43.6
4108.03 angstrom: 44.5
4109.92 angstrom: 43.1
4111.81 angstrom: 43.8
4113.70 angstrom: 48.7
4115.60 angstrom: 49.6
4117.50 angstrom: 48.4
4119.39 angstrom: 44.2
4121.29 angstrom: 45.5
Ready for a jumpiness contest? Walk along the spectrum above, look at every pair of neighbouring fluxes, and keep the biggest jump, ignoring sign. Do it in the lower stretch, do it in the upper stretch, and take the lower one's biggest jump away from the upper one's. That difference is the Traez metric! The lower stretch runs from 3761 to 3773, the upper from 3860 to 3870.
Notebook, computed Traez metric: 6.4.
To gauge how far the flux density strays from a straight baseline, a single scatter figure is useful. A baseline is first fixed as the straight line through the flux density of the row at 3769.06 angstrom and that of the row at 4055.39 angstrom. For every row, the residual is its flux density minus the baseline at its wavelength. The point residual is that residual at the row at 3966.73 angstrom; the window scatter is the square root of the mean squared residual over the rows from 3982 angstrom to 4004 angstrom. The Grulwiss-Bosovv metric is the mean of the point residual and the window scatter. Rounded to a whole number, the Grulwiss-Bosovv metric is -11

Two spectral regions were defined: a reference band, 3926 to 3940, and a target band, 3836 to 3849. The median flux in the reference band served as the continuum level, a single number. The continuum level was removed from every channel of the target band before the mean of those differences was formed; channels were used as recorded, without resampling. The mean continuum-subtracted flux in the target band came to 15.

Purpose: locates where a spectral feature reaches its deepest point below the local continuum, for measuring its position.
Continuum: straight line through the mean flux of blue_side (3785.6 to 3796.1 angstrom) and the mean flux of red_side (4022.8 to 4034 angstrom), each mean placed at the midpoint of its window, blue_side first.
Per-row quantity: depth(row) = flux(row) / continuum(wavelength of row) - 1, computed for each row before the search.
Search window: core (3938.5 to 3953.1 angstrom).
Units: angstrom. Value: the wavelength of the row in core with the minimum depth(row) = 3939.43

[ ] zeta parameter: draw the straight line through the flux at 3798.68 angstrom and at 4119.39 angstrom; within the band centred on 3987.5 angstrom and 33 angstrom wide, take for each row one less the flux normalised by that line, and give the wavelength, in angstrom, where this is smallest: 4003.44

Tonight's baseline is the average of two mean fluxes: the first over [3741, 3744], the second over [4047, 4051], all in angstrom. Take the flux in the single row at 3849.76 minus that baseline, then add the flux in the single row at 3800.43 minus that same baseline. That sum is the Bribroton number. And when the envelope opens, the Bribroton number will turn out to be -10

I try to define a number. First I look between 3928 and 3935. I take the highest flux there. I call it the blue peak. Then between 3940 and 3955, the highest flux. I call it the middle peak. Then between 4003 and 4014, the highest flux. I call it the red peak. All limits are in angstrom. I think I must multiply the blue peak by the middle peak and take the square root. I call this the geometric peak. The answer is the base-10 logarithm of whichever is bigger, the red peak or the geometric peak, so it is 1.67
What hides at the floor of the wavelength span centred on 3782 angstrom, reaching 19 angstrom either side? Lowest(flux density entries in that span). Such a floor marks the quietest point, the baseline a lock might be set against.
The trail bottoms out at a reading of 24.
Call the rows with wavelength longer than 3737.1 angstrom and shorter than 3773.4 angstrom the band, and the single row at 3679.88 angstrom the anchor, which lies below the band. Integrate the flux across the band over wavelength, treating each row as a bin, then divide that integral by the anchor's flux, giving 40.1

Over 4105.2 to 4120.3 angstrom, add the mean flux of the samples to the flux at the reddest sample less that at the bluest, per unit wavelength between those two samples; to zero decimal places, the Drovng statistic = 46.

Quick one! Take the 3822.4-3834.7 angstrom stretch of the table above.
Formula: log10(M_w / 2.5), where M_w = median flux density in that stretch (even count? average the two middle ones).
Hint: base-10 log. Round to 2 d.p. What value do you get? 1.06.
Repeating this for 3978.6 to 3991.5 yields 1.22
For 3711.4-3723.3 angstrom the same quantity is 1.11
